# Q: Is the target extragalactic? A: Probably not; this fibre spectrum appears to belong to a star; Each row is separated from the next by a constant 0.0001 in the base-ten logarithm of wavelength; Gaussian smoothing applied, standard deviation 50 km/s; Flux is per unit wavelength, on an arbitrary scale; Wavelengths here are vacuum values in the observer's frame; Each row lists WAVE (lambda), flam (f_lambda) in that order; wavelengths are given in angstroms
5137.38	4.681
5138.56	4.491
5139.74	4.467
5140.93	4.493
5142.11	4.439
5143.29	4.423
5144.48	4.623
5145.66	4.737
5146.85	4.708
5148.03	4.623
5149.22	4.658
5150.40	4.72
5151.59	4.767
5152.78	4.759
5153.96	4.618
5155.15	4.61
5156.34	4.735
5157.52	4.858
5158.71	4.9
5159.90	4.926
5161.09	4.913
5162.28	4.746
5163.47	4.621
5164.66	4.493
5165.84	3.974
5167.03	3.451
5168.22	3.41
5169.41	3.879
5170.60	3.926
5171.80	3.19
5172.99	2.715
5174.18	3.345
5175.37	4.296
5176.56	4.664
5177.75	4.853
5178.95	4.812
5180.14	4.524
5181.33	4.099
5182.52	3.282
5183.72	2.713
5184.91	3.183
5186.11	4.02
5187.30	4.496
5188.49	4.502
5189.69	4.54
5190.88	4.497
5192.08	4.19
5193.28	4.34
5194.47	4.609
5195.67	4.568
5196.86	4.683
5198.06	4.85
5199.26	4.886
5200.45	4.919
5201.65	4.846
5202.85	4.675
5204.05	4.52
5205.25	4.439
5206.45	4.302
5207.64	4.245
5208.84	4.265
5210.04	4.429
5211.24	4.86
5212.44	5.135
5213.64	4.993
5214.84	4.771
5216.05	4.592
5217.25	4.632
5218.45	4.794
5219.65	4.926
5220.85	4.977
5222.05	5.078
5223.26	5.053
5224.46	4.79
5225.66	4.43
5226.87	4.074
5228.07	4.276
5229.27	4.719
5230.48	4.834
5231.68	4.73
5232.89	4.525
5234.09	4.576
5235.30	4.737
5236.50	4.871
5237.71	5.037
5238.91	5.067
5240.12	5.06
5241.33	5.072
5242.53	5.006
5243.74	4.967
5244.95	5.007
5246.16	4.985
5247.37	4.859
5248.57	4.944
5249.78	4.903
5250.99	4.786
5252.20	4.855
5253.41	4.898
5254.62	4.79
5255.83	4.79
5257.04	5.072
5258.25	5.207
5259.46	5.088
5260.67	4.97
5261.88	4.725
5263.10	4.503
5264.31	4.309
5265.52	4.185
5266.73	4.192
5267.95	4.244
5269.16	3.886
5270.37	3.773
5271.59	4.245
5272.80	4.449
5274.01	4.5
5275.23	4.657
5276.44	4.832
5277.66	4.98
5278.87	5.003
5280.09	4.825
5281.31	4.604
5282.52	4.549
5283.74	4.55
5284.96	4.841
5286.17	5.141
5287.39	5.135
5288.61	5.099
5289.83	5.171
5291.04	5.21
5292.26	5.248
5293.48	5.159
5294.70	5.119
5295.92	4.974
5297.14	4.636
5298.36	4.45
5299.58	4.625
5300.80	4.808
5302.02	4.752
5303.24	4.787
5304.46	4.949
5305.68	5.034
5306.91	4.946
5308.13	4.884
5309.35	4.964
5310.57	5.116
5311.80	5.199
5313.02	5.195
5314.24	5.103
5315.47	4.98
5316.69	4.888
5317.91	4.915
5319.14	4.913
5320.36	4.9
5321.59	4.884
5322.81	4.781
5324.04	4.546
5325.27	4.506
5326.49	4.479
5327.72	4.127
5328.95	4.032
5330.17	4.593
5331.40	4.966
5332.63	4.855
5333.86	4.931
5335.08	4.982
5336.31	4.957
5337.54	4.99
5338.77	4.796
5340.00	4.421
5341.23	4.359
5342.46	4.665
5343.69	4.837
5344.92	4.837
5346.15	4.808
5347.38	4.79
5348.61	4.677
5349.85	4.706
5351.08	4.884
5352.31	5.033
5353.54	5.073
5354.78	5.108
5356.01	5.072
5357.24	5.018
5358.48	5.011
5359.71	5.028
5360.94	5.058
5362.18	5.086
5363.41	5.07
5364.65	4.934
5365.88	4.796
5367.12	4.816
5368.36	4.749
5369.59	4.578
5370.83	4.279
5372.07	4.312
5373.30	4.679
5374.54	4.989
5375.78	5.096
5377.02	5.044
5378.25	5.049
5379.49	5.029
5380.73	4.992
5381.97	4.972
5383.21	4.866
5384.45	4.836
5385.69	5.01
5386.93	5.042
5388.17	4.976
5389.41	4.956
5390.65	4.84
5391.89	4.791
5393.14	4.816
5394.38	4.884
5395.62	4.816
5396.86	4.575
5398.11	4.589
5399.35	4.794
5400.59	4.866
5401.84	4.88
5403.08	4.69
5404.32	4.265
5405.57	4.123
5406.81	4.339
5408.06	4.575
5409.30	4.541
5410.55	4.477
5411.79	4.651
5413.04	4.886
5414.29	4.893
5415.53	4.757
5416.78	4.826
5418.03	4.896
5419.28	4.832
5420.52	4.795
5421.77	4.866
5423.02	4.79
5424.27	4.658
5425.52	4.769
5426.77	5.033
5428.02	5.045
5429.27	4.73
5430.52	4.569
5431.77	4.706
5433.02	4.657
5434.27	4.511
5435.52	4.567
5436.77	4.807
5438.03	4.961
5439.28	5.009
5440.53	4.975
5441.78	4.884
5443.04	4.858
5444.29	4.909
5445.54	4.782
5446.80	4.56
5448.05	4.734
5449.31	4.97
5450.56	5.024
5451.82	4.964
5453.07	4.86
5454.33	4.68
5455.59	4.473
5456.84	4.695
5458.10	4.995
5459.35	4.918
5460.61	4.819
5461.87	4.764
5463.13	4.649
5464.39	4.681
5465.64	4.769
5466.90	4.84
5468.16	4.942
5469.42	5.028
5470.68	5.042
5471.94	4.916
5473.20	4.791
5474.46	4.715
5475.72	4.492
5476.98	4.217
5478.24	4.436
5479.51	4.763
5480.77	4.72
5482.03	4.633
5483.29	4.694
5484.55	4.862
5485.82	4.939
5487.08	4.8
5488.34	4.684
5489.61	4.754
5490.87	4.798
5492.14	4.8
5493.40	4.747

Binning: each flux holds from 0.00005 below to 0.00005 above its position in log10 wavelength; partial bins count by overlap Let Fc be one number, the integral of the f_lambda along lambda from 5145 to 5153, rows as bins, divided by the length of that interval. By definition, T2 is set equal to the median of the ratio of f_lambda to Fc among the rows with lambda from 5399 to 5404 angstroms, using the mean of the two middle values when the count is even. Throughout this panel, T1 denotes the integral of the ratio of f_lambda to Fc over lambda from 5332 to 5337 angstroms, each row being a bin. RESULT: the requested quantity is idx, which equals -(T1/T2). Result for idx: -5.11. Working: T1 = 5.2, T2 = 1.03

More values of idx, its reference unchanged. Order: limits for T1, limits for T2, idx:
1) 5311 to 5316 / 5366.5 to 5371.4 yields -5.48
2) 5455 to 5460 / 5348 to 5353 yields -4.98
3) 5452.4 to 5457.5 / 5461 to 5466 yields -5.06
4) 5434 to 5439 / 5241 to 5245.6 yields -4.74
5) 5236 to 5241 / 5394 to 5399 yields -5.33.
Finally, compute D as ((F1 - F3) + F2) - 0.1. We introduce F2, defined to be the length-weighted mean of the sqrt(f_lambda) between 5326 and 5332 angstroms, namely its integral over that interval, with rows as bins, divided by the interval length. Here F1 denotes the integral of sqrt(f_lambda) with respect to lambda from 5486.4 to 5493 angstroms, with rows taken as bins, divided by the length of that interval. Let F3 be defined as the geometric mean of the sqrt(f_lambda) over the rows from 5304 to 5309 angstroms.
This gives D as 1.96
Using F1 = 2.18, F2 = 2.10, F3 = 2.23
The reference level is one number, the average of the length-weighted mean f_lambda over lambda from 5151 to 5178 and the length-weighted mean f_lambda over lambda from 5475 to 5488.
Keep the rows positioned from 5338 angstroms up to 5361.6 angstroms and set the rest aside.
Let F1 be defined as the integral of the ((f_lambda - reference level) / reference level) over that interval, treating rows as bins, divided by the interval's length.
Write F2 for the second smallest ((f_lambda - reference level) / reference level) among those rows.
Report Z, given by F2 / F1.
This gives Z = -0.1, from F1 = 0.086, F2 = -0.01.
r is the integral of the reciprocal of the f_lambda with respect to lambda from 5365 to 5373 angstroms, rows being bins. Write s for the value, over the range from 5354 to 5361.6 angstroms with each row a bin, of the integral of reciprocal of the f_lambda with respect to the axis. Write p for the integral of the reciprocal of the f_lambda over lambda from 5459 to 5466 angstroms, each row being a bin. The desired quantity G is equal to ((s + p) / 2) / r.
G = 0.85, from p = 1.47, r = 1.74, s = 1.50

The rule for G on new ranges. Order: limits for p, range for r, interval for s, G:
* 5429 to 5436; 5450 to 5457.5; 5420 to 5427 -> 0.95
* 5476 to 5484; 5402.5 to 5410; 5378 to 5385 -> 0.93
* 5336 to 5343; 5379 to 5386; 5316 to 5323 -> 1.04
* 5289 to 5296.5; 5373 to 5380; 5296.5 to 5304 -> 1.09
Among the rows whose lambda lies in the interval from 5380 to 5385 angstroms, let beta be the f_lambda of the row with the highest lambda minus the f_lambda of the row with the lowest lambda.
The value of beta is -0.16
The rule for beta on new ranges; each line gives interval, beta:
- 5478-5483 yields 0.20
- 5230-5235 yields -0.26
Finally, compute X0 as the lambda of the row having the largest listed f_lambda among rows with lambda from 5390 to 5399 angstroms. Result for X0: 5394.38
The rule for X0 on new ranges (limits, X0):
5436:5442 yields 5439.28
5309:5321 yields 5311.80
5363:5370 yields 5363.41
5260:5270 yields 5260.67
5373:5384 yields 5375.78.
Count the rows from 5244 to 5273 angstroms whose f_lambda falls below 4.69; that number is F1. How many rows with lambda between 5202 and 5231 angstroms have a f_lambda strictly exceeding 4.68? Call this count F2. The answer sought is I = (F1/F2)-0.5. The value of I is 0.25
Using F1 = 9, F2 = 12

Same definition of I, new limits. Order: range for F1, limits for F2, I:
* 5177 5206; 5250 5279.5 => 0.88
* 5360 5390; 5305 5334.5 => -0.28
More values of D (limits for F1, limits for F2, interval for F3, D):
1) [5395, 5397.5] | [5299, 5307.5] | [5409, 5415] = 2.10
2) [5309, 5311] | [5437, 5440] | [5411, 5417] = 2.18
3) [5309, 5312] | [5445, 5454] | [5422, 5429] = 2.15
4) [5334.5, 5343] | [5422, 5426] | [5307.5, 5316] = 2.00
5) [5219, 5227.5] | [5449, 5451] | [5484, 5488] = 2.12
